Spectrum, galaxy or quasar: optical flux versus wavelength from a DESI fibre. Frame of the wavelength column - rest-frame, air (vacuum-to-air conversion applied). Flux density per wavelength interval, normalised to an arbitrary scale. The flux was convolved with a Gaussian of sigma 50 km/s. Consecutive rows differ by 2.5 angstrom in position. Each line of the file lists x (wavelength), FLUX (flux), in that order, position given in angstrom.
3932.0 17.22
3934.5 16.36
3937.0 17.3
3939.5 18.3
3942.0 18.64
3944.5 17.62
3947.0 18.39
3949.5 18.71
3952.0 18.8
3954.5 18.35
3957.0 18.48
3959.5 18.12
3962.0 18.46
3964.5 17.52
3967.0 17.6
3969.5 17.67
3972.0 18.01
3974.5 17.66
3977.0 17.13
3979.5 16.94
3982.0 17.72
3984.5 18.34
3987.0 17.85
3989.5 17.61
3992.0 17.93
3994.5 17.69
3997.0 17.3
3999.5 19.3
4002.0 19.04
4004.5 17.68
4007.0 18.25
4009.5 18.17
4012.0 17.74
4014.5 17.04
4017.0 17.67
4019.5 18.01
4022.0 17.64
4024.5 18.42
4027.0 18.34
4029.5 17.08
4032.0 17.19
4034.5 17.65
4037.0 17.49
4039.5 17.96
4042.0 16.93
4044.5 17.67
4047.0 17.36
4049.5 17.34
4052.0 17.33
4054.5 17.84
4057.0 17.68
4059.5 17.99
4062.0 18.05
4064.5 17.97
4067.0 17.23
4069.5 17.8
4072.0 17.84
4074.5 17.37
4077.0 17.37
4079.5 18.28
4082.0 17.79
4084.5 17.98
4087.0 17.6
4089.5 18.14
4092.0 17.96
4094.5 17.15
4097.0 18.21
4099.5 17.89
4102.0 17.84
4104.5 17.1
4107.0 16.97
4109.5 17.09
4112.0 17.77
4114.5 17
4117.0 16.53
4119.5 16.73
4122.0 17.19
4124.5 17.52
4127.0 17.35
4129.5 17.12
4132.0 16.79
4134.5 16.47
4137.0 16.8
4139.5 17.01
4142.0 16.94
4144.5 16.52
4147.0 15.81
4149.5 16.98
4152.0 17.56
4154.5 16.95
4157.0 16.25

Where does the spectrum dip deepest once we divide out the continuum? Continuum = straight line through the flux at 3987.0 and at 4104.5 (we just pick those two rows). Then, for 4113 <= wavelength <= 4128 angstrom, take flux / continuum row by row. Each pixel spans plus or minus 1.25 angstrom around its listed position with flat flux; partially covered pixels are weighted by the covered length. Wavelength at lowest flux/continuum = 4117.0 angstrom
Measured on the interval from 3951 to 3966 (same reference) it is 3964.5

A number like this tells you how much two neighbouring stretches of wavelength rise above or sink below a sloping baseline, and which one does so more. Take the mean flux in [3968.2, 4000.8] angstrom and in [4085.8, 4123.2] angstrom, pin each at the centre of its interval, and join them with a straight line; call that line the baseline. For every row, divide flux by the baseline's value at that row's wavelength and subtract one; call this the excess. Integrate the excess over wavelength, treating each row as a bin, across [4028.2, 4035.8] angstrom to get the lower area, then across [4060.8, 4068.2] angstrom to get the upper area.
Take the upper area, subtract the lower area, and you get 0.23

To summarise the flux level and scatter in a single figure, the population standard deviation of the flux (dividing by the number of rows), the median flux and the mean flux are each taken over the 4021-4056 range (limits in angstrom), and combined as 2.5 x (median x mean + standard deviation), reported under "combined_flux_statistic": 773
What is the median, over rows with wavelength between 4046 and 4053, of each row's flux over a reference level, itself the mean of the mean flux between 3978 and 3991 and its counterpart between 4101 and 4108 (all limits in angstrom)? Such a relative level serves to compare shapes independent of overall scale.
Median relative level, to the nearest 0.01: 0.99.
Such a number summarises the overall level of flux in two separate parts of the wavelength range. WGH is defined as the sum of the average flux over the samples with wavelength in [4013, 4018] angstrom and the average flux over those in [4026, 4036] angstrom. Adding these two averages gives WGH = 34.9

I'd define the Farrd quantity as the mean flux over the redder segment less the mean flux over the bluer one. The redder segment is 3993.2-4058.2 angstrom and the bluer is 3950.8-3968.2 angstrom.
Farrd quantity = -0.43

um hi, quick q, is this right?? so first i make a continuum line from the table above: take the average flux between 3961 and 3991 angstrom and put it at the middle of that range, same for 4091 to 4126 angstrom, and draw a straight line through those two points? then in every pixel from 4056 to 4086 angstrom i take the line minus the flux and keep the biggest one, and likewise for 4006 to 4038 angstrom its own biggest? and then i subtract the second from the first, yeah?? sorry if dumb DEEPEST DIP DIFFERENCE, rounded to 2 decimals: -0.33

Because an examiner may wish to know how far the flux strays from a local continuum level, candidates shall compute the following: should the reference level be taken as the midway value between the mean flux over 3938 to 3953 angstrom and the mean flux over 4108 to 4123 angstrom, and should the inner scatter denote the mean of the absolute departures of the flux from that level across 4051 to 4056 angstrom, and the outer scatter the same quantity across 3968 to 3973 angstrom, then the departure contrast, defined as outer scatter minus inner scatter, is -0.1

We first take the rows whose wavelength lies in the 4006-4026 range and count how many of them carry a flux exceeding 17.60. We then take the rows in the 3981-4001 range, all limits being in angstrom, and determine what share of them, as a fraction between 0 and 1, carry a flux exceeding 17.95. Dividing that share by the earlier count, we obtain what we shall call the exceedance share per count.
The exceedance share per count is 0.04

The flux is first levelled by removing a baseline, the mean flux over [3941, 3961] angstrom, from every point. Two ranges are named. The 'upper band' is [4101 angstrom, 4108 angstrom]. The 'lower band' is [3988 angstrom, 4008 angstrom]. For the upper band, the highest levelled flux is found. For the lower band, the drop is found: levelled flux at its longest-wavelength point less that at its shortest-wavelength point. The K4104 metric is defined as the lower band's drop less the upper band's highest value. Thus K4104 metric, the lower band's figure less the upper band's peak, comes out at 1.2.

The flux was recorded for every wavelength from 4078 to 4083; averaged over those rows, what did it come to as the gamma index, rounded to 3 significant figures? 18.0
